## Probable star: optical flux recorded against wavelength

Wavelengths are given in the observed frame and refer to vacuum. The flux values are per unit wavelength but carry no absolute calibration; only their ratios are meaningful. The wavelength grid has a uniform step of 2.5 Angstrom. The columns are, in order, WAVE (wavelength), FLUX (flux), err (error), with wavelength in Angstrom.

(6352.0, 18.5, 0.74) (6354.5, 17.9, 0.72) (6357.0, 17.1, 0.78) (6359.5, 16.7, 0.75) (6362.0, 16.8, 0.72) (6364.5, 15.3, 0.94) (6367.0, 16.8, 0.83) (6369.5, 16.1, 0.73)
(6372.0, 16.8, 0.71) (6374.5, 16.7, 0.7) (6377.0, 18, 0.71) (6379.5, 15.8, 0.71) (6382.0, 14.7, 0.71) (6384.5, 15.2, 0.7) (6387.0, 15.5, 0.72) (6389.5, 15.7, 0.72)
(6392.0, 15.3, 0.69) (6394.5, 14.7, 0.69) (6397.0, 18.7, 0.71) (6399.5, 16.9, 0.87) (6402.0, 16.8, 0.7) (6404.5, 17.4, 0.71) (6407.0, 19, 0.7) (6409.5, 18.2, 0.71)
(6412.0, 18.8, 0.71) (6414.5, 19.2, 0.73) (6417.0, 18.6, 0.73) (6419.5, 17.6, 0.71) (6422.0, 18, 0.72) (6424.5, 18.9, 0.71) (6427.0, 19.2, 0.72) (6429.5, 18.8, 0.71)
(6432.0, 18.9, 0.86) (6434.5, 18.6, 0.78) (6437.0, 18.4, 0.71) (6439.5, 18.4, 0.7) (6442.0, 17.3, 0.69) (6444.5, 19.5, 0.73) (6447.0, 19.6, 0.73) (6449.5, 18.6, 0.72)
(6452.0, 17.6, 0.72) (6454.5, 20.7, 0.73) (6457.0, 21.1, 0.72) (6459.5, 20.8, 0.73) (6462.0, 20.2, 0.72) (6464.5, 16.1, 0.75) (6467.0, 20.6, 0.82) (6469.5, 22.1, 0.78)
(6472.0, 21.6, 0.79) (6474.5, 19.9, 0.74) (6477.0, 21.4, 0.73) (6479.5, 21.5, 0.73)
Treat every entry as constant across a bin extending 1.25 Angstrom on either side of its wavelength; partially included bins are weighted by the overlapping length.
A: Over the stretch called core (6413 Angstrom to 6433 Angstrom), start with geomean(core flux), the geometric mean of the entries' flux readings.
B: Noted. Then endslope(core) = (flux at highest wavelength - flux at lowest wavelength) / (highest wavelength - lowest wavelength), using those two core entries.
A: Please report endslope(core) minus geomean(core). -18.7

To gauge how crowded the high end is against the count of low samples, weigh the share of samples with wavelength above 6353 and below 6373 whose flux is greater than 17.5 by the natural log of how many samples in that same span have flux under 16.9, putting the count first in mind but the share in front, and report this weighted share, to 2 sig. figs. 0.22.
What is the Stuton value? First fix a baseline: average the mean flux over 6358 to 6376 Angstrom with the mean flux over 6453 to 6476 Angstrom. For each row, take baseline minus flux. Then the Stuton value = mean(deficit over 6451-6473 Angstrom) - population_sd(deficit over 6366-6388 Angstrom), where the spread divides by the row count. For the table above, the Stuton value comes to -2.6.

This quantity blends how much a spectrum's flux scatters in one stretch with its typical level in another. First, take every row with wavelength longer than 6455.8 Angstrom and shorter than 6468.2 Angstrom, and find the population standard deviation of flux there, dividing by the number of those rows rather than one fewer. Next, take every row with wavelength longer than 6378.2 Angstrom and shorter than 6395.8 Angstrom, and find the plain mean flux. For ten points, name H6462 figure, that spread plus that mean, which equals 17.1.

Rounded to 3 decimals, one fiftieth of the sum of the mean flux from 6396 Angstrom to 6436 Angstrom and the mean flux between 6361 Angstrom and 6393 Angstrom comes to 0.688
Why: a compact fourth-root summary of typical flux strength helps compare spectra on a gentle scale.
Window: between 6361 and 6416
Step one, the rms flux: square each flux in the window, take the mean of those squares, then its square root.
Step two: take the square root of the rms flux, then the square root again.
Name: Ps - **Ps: 2.02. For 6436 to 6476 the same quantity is 2.10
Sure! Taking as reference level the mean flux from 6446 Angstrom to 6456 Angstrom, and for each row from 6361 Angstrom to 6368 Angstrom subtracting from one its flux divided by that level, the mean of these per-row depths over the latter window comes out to 0.15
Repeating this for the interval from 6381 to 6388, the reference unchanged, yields 0.21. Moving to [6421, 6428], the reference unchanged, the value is 0.02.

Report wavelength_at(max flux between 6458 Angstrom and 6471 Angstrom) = 6469.5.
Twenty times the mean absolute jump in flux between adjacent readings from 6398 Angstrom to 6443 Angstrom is 11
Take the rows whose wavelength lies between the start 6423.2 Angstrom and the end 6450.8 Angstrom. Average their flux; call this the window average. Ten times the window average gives 187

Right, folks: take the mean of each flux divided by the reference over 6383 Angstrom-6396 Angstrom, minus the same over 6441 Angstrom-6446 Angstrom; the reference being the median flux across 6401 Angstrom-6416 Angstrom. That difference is -0.17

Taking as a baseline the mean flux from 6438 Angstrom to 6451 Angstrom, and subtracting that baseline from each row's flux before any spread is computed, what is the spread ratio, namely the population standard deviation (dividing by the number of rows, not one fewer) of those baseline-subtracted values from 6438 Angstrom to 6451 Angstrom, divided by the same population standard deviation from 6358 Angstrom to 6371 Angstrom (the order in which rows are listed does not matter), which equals 1.4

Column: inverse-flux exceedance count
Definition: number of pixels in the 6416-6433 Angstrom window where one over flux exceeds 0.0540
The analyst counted 2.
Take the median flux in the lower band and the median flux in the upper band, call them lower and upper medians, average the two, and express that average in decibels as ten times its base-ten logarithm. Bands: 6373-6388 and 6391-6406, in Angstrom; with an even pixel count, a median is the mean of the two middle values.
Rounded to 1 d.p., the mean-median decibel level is 12.1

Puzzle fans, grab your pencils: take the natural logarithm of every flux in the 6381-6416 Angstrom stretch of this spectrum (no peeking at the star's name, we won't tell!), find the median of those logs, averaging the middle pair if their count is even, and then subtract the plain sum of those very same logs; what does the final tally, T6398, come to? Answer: -36.7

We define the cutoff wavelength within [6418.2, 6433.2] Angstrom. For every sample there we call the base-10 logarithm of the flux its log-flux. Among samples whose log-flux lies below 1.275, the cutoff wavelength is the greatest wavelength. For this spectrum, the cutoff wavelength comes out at 6429.5 Angstrom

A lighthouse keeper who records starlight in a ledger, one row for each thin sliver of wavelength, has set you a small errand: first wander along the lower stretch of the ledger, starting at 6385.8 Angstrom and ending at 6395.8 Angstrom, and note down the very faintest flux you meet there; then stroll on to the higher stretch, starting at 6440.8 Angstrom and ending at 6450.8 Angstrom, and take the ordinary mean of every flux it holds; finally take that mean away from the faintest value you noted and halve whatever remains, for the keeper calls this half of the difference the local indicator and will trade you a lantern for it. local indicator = -2.03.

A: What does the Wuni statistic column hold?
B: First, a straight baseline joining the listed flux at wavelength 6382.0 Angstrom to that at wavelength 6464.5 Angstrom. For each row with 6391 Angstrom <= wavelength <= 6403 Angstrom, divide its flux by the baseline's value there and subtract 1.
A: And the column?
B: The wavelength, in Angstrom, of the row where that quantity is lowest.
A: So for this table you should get 6394.5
